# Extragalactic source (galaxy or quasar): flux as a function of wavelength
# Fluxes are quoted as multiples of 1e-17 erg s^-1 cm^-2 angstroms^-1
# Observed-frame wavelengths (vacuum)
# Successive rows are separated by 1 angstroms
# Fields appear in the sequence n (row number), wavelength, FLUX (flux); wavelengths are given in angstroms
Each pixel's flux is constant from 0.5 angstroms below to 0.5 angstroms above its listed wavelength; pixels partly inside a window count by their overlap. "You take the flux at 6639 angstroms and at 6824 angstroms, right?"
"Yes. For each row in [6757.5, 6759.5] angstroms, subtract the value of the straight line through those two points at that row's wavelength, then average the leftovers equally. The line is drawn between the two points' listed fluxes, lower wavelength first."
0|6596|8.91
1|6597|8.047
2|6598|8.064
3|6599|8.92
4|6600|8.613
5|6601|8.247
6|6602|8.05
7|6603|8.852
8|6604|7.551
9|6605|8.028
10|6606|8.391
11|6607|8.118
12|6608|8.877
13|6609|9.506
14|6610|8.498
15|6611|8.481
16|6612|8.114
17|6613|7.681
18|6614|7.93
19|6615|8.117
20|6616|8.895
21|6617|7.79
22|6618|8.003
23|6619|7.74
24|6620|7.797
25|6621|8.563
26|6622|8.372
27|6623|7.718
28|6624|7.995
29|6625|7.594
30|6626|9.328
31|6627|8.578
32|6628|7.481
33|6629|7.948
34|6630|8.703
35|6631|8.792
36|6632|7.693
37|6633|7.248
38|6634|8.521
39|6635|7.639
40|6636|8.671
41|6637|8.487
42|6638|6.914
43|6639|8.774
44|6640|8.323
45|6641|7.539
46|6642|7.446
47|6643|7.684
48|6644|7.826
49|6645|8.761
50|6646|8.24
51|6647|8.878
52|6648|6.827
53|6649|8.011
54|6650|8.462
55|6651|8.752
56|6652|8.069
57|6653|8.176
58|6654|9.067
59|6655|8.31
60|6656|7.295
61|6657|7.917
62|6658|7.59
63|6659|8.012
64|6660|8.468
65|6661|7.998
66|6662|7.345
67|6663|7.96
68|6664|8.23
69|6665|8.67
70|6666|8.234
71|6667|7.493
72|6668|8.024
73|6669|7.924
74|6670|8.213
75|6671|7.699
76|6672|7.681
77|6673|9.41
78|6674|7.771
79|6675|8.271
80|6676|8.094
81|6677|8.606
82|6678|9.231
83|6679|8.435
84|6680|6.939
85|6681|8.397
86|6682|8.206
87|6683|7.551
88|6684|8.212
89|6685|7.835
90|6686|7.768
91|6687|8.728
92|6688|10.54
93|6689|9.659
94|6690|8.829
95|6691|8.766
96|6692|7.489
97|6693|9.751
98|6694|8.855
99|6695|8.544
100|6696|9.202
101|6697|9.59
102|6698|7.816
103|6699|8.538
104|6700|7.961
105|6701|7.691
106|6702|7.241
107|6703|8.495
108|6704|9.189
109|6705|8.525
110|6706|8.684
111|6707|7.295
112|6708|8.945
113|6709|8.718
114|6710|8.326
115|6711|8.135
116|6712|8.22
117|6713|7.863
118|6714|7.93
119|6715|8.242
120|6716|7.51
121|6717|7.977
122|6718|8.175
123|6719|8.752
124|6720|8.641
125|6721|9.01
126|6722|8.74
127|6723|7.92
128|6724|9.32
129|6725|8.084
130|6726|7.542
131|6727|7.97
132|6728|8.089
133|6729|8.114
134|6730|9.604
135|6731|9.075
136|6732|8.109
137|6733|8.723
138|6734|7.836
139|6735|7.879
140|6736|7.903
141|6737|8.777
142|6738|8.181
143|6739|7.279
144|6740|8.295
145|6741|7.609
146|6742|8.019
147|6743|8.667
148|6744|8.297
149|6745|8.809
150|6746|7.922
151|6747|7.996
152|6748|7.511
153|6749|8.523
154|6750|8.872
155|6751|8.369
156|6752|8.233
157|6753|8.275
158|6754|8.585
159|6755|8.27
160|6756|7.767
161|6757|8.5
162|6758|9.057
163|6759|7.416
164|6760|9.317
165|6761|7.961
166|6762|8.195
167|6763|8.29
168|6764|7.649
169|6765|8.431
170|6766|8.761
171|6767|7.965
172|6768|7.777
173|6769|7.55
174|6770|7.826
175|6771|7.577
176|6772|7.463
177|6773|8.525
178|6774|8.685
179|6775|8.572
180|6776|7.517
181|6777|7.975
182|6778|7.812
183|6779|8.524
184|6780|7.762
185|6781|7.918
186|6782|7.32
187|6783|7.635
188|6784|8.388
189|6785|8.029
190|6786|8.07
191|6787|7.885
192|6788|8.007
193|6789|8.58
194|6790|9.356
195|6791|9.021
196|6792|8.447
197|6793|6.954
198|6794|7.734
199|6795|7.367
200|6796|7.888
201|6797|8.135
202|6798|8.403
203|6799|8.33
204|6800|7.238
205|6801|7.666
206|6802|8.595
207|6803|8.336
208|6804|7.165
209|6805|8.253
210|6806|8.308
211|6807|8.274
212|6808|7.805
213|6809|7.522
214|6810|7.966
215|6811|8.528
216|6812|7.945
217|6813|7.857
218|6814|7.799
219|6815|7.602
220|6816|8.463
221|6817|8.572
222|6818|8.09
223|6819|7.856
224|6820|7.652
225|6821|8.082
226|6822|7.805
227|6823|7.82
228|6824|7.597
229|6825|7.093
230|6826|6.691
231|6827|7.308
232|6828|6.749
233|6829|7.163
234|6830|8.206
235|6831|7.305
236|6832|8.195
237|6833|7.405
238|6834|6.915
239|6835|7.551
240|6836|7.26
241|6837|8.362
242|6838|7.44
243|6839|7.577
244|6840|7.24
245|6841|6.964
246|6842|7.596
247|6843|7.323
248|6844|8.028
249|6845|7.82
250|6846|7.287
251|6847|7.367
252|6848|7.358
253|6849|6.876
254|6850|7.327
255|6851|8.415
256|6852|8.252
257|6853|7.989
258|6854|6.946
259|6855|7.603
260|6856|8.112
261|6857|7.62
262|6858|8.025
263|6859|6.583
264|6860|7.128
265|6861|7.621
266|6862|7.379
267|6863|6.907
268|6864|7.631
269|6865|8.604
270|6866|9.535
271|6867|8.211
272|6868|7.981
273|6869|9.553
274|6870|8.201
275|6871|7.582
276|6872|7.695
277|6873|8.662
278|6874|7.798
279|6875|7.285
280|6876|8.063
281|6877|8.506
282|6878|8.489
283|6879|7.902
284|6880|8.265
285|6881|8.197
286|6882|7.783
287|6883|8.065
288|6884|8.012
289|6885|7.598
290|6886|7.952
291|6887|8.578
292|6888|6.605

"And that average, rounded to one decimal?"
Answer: 0.2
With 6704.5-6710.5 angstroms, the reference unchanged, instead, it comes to 0.1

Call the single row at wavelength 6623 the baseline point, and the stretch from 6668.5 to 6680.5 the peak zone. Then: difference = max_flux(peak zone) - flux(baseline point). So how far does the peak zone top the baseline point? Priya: 1.7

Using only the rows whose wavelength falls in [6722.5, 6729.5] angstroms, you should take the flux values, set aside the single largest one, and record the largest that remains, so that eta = 8.114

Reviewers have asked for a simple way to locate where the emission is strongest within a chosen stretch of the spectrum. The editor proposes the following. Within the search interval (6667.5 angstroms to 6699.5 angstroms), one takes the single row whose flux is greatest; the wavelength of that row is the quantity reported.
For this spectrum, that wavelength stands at 6688 angstroms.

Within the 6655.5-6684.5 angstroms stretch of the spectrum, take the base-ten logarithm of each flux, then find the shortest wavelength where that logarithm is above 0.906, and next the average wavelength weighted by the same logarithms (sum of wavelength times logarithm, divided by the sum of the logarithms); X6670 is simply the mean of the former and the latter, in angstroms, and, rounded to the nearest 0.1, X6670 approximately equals 6665.0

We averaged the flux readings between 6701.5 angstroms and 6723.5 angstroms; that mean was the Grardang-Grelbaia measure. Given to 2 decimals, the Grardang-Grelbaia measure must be 8.30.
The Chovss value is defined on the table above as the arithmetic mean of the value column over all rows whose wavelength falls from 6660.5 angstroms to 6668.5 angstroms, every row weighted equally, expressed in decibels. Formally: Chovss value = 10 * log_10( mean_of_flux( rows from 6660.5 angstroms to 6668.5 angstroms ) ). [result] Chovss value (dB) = 9.03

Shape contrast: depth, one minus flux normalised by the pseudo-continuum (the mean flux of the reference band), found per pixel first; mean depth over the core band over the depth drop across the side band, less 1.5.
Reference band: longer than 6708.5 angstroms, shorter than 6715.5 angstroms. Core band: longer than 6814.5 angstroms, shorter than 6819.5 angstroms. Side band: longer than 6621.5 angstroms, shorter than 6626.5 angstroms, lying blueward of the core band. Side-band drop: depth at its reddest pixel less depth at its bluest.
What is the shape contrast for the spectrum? -1.59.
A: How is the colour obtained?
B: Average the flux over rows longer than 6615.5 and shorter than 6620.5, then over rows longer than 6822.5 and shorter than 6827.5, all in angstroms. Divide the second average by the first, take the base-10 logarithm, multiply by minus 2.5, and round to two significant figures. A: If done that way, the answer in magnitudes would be 0.11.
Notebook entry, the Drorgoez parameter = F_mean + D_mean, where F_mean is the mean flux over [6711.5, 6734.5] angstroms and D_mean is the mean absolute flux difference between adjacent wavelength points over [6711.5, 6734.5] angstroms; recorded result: 8.89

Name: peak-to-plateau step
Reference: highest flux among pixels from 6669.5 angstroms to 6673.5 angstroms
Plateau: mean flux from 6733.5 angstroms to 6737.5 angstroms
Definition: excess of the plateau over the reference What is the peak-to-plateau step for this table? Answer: -1.3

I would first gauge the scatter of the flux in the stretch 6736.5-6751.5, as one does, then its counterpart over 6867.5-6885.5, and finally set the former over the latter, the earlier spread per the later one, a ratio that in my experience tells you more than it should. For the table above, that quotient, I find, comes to 1.0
